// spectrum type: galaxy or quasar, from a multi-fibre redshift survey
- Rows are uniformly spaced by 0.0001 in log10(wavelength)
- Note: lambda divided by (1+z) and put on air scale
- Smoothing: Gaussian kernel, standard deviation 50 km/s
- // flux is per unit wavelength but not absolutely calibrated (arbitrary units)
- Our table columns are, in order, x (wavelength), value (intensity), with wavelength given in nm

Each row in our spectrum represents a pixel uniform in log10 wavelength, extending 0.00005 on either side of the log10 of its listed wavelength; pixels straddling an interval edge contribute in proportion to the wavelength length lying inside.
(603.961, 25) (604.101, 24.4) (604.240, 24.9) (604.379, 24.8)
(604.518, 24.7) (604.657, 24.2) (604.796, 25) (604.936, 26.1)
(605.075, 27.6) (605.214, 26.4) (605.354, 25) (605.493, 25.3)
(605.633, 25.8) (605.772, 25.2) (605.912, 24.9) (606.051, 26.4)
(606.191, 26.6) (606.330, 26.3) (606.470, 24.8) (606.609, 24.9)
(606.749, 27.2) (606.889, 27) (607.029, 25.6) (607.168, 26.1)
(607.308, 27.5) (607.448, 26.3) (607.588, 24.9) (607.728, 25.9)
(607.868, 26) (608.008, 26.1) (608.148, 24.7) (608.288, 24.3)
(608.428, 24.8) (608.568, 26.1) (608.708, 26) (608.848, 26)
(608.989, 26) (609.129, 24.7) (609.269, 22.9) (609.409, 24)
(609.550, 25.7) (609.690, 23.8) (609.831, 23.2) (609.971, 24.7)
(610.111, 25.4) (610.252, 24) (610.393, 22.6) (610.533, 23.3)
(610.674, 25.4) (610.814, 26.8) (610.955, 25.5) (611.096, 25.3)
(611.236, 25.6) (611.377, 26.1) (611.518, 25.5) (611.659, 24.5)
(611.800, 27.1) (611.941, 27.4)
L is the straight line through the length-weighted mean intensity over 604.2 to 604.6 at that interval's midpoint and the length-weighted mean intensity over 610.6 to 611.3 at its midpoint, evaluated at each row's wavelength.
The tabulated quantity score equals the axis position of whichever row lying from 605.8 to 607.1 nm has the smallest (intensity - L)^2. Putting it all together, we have 605.912 nm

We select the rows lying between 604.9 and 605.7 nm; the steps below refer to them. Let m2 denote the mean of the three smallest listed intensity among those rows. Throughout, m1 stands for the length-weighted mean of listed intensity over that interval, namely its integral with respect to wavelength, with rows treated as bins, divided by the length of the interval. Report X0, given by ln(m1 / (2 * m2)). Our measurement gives -0.667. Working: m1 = 26.0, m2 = 25.4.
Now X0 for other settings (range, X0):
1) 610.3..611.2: -0.648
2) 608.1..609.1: -0.661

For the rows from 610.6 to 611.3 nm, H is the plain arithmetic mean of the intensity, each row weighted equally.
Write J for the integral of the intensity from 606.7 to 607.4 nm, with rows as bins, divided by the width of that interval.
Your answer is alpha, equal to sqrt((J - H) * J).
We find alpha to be 5.0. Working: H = 25.7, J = 26.7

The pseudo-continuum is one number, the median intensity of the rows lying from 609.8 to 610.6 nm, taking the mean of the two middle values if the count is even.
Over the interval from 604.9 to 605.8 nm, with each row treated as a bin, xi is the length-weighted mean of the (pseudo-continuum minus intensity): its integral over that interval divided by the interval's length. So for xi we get -2.3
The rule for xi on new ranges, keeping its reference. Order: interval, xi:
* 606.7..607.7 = -2.7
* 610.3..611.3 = -1.3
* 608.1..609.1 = -1.8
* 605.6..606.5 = -2.1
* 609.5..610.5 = -0.5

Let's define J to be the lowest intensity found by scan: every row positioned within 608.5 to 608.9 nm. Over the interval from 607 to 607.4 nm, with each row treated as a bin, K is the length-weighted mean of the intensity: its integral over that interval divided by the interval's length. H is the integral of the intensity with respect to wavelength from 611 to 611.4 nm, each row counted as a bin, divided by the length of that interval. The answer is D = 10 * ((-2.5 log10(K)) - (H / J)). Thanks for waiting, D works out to -45.4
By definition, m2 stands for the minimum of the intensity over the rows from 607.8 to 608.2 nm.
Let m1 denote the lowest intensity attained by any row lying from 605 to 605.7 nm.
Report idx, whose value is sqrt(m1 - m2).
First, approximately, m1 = 25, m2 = 24.7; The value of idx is 0.5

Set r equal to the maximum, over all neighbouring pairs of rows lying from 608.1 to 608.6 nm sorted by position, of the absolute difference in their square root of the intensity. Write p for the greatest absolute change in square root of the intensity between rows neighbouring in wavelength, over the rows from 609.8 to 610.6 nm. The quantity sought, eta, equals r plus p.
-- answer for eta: 0.282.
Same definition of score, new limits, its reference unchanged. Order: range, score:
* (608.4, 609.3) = 608.989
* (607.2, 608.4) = 607.588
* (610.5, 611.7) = 611.236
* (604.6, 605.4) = 605.354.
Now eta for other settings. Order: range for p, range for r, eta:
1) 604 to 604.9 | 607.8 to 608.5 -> 0.220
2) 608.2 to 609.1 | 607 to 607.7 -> 0.267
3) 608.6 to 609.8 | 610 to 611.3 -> 0.404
